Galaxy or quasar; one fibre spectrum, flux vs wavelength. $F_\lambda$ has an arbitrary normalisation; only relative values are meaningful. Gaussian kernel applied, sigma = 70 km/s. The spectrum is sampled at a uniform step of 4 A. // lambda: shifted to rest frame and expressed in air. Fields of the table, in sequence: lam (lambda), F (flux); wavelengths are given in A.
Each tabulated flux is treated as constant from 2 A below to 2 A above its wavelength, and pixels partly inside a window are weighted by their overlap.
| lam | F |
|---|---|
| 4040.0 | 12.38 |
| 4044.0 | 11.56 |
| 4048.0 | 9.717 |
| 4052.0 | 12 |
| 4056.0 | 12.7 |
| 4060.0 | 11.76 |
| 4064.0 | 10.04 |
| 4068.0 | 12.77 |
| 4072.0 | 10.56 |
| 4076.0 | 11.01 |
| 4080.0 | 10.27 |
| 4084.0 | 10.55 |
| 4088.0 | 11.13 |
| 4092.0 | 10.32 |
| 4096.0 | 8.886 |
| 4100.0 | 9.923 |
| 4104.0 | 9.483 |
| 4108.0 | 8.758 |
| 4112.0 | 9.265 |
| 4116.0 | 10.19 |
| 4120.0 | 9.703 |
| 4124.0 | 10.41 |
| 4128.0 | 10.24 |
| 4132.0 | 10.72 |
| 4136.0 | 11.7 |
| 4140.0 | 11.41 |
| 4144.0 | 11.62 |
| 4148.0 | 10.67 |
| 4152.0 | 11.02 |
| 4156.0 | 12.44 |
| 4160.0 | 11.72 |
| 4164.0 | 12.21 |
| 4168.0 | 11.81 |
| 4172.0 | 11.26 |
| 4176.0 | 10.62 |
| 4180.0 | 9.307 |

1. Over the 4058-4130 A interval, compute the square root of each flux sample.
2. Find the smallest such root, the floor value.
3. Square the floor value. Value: 8.8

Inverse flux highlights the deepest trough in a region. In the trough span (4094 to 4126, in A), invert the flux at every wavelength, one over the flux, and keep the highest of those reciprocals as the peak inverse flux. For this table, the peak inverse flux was 0.114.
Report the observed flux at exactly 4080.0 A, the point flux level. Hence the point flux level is 10.27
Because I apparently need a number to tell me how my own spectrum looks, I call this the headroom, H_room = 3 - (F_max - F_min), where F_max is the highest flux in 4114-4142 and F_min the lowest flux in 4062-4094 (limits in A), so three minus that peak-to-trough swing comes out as 1.3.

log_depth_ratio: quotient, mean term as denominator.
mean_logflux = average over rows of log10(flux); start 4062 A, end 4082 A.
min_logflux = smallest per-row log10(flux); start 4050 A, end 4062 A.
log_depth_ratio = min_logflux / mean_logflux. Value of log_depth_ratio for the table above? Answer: 1.03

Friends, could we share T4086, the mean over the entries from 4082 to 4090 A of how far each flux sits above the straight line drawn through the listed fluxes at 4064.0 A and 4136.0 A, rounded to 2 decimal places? 0.29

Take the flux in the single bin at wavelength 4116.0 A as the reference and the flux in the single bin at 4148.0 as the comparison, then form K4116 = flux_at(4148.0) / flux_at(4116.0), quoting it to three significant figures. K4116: 1.05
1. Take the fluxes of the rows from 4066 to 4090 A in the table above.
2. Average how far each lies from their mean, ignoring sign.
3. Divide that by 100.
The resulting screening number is 0.0060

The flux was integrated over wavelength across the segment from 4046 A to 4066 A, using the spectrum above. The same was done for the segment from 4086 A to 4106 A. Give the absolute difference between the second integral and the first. 25.9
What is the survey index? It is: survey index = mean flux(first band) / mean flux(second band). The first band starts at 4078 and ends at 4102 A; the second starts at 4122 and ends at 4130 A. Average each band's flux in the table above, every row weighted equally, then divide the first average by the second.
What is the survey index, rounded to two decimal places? 0.99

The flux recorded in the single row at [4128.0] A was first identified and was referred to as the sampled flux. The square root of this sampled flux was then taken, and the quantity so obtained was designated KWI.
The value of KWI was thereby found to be 3.2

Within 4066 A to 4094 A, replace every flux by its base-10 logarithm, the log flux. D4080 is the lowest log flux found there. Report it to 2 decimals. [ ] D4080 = 1.01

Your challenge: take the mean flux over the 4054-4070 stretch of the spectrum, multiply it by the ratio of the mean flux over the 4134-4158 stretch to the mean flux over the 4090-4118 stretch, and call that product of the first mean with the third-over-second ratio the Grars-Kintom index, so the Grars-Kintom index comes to 14.2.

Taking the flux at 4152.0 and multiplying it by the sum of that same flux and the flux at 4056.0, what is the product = 261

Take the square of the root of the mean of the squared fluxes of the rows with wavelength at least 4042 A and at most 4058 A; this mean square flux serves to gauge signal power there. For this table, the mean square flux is 133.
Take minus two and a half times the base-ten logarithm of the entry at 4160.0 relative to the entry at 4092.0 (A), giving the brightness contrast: -0.14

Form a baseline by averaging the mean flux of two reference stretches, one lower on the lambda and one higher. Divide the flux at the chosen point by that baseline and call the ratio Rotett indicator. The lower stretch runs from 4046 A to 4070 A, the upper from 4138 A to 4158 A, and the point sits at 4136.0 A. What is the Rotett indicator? 1.02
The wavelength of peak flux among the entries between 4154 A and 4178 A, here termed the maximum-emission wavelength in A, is 4156.0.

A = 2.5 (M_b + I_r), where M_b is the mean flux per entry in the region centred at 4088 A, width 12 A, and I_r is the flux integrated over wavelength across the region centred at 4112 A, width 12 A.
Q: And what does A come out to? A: 309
